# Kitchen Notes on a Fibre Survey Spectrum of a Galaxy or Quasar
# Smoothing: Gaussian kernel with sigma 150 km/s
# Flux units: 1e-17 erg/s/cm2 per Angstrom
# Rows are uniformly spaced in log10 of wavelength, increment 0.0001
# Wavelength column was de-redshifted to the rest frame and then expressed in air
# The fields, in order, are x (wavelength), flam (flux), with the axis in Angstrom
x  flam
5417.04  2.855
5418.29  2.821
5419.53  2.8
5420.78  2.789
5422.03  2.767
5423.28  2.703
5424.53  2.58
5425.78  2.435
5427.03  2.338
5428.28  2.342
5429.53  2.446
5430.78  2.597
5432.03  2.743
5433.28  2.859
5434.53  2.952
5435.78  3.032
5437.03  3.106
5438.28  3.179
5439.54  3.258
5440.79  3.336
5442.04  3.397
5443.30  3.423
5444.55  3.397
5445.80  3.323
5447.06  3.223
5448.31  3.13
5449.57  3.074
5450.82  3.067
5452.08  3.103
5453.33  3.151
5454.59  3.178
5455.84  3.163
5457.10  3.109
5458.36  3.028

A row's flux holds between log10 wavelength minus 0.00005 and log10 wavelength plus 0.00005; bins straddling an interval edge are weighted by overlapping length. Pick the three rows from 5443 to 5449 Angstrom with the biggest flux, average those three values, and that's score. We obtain 3.38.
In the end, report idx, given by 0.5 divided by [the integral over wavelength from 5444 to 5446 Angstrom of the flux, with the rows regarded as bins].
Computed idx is 0.074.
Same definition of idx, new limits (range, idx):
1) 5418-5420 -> 0.089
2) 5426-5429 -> 0.071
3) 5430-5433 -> 0.062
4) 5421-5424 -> 0.061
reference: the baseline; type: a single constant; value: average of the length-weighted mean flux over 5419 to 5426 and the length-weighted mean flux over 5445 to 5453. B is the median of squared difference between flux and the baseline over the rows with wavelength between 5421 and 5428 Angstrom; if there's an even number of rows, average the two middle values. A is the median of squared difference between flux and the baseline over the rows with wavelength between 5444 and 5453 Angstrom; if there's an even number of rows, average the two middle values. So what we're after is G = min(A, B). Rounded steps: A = 0.042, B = 0.118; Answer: 0.042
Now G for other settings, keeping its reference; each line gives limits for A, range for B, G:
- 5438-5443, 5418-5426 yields 0.025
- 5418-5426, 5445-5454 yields 0.025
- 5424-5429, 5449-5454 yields 0.027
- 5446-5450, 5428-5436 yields 0.033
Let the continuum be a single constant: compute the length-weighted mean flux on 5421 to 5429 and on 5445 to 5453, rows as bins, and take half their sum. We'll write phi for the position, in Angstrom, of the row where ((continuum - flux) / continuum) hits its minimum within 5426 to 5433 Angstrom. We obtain 5432.03 Angstrom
